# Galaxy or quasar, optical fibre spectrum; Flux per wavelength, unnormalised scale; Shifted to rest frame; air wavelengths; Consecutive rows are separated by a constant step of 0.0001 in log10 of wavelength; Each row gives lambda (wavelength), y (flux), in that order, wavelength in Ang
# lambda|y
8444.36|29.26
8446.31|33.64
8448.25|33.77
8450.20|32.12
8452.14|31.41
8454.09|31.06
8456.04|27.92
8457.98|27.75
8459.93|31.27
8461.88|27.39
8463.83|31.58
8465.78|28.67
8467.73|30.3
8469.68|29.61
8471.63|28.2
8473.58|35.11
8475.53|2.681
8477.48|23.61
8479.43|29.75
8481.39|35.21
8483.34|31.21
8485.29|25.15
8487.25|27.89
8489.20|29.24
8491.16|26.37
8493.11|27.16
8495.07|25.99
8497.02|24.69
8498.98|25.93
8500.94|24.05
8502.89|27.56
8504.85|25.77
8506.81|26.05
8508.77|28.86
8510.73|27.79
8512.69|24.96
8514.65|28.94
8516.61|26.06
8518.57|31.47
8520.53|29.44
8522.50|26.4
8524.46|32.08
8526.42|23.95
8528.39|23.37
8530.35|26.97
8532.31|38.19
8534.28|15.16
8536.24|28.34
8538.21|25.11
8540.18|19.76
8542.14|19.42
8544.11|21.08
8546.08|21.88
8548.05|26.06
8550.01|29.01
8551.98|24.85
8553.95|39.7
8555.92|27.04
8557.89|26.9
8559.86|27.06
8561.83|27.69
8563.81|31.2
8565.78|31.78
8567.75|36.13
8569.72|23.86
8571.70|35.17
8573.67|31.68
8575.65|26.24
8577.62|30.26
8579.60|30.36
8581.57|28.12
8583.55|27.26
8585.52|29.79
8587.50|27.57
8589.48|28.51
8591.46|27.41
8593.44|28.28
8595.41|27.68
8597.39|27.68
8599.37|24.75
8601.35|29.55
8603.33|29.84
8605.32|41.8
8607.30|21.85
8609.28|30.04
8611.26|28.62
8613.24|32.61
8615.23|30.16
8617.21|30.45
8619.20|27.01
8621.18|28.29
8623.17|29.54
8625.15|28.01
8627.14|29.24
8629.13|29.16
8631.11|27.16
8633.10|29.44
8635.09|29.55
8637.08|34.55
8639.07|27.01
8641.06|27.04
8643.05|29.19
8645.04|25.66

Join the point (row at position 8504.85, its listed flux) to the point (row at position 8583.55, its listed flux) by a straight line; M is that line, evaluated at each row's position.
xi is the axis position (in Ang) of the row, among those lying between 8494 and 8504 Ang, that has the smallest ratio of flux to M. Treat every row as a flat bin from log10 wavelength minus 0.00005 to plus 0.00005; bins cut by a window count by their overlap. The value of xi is 8500.94 Ang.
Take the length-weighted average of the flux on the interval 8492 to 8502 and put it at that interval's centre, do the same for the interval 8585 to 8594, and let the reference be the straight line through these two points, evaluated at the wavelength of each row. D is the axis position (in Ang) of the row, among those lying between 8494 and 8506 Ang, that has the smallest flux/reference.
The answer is 8500.94 Ang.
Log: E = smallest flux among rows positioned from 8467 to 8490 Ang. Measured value 2.681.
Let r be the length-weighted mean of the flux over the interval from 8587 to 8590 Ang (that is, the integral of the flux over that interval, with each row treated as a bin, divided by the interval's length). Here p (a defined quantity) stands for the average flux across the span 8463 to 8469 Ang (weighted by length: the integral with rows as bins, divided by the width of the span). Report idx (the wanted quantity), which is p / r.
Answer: 1.07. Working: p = 30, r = 28.0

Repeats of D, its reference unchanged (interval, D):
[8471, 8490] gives 8475.53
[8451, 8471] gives 8461.88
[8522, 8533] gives 8528.39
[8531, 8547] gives 8534.28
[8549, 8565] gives 8551.98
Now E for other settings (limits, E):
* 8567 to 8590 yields 23.86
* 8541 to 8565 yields 19.42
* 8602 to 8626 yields 21.85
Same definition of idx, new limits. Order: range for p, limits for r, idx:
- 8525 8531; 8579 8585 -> 0.88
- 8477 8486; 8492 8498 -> 1.13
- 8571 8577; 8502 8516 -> 1.14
